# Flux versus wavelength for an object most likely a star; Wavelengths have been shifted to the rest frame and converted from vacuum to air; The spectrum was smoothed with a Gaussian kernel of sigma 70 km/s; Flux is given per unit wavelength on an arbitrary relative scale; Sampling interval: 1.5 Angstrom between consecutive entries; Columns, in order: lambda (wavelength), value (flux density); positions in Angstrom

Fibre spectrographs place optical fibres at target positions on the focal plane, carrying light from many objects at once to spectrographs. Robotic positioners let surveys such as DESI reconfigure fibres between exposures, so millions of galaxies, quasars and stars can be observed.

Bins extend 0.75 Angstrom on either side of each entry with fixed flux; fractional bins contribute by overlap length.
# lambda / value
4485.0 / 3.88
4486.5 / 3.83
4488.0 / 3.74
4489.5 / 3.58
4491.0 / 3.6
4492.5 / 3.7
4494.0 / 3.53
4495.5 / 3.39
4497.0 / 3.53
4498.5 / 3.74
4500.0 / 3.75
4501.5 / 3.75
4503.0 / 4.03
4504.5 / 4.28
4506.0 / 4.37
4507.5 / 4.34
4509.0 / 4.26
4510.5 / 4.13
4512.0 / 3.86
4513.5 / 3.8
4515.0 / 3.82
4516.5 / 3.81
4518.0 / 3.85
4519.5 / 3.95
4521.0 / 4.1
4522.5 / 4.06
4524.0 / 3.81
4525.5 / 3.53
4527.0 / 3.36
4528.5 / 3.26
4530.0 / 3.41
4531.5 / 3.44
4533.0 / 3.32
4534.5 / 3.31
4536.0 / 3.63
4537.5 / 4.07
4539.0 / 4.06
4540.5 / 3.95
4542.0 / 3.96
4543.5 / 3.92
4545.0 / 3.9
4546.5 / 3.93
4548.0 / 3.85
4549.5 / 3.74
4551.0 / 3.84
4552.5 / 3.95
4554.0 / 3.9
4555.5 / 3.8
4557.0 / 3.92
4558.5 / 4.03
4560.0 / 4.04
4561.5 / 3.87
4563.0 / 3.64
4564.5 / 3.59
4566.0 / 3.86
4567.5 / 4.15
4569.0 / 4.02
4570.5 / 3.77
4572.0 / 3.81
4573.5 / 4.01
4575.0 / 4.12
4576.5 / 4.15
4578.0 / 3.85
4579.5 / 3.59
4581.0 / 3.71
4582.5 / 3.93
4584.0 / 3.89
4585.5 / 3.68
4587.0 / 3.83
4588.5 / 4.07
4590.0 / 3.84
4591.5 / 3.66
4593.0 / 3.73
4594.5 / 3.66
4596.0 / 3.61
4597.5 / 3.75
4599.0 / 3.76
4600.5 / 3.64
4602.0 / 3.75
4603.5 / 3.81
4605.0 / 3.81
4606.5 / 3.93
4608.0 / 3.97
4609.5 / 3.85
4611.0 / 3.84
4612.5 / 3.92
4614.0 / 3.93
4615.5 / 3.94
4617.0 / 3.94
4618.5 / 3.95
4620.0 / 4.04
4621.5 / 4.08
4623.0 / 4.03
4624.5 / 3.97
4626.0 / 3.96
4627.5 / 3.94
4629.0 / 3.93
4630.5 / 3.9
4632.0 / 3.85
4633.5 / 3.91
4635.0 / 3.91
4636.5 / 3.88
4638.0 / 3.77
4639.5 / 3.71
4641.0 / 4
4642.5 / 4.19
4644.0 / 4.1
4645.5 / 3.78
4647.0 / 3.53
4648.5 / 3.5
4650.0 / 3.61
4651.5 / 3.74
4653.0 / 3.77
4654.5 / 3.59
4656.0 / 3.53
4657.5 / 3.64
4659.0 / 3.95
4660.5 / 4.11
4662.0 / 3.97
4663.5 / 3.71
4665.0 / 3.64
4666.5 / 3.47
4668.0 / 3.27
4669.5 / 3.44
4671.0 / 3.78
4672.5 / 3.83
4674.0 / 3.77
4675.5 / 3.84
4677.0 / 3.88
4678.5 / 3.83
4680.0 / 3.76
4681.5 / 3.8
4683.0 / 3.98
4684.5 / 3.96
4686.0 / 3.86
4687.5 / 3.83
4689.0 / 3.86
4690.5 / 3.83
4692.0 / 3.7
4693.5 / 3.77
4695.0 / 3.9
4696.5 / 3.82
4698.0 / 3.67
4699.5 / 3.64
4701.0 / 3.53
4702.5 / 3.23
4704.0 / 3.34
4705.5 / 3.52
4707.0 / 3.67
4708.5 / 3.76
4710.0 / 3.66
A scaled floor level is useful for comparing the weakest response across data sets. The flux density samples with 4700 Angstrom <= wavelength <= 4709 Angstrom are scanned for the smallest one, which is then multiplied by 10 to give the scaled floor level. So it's 32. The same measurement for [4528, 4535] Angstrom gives 33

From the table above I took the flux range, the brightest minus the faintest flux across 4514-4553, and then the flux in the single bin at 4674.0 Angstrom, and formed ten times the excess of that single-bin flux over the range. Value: 29.3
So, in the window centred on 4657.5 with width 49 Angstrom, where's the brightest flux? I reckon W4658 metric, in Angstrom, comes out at 4642.5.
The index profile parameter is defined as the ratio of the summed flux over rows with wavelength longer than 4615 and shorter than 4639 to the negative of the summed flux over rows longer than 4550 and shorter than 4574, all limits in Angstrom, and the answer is -1.01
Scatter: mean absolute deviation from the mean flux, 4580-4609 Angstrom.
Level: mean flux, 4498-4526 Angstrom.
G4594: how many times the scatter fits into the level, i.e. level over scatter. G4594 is 39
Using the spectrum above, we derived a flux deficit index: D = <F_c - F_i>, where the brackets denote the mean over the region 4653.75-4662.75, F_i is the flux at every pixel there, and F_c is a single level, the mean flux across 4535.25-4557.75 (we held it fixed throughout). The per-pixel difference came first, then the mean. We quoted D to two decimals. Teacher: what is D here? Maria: 0.10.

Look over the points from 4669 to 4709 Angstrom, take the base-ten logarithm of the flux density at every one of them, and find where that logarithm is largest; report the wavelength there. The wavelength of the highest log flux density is 4683.0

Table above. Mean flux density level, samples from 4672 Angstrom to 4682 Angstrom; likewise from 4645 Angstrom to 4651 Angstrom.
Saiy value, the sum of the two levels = 7.4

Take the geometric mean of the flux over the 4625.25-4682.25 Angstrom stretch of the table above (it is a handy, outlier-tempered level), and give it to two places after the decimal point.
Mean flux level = 3.78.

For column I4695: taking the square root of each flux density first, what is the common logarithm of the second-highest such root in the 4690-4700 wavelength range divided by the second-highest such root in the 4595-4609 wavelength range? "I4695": -0.0056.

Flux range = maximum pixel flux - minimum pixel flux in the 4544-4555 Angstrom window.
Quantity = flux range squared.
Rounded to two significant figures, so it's 0.044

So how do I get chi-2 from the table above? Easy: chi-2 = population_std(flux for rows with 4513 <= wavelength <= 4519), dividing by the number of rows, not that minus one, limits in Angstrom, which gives 0.019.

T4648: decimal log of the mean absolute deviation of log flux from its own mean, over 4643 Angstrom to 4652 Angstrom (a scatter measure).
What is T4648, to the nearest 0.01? -1.72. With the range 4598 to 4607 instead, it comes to -2.12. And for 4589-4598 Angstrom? -2.12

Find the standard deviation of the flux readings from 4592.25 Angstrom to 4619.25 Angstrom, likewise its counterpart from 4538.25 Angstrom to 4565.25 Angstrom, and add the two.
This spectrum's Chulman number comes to 0.24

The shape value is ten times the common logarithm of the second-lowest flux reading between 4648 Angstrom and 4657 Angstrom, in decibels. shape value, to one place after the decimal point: 5.5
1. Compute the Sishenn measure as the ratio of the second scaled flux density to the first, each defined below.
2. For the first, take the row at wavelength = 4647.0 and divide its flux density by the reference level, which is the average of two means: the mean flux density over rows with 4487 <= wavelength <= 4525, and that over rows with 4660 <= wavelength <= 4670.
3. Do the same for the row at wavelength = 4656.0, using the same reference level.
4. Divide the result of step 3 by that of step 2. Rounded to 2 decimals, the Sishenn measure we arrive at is 1.00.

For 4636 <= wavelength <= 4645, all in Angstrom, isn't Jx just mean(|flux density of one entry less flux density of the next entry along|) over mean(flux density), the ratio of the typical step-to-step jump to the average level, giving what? 0.038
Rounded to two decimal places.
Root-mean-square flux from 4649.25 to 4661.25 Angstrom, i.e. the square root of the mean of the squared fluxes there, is 3.75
